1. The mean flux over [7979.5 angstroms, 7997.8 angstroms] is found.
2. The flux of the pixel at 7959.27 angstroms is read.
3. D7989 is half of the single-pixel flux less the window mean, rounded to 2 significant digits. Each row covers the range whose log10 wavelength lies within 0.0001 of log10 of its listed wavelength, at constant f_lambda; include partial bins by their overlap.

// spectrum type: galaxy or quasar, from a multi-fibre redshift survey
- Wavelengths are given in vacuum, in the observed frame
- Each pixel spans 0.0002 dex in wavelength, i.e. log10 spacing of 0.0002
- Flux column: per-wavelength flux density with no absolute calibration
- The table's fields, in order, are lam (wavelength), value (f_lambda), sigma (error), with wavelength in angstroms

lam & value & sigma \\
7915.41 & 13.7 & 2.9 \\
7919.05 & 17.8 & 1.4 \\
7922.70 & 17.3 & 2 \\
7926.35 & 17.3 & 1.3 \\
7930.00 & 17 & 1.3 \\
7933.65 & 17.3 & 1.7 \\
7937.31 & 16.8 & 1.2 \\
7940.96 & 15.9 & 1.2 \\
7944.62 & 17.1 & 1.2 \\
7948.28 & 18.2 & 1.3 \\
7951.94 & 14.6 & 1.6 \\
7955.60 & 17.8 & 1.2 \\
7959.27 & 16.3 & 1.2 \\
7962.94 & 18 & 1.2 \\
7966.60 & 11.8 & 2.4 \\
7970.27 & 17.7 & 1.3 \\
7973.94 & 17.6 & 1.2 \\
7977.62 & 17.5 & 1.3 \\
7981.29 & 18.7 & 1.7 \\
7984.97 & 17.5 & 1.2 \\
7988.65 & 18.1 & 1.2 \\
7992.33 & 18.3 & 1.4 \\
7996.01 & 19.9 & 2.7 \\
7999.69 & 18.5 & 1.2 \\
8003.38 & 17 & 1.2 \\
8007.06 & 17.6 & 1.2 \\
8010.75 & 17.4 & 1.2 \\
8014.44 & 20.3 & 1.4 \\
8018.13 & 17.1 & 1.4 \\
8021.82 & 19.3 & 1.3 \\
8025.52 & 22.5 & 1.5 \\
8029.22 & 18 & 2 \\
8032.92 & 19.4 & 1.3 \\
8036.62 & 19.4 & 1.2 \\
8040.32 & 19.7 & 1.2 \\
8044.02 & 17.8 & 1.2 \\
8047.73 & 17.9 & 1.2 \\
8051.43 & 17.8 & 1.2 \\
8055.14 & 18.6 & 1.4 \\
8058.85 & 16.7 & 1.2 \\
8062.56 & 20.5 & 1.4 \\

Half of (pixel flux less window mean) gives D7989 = -1.1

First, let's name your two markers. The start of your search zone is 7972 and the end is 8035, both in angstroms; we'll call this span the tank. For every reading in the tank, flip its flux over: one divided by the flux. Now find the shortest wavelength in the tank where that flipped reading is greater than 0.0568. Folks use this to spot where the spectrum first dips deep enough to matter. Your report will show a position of 7973.94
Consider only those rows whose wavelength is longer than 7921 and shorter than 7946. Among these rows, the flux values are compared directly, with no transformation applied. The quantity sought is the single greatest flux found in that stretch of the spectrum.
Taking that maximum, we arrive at 17.3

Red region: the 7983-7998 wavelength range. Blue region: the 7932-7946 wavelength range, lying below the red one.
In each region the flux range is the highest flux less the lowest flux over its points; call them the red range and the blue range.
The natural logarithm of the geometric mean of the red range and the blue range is 0.61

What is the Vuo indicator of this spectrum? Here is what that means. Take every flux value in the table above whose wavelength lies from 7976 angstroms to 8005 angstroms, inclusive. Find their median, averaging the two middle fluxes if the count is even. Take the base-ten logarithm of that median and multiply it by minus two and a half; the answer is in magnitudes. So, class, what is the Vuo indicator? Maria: -3.15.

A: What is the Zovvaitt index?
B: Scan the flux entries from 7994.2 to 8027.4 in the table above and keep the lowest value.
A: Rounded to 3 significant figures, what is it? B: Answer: 17.0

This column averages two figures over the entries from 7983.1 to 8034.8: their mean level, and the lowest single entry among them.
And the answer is 17.8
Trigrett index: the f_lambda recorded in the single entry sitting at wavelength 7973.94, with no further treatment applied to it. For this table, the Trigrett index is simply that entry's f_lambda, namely 17.6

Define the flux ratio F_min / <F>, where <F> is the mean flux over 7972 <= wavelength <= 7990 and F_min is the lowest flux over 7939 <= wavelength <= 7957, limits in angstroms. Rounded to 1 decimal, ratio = 0.8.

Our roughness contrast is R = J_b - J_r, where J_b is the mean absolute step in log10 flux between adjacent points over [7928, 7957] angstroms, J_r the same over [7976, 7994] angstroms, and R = 0.021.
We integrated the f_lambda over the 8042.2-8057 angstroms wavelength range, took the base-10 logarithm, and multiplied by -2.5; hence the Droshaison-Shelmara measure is -6.07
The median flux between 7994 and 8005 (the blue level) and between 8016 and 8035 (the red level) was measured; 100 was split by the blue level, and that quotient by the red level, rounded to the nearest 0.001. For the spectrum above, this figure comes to 0.280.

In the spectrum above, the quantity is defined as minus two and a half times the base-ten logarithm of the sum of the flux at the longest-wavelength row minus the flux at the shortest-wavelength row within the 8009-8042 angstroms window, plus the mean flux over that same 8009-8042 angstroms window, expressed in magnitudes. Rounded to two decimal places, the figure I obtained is -3.33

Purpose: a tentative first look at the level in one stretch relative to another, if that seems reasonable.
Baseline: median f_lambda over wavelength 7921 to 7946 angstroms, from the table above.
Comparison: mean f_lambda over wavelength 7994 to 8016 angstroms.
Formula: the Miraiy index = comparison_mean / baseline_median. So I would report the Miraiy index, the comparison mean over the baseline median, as 1.08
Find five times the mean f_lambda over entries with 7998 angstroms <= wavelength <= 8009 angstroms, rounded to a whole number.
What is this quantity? 88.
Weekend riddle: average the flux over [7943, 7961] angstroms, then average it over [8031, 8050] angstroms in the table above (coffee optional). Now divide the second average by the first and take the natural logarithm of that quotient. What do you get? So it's 0.11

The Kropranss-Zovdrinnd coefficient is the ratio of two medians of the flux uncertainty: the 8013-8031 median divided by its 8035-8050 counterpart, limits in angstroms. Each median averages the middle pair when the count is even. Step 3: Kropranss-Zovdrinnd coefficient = 1.17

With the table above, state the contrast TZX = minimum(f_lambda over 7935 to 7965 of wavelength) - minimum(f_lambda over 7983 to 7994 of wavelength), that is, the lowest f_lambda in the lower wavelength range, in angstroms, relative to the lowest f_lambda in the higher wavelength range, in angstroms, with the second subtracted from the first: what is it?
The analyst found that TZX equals -3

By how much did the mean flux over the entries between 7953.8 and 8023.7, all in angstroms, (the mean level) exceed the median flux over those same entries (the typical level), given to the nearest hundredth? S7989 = 0.01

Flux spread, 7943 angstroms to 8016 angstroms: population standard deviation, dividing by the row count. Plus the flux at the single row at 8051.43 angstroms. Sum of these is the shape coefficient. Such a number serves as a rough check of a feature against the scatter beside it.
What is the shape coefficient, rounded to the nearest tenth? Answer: 19.5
